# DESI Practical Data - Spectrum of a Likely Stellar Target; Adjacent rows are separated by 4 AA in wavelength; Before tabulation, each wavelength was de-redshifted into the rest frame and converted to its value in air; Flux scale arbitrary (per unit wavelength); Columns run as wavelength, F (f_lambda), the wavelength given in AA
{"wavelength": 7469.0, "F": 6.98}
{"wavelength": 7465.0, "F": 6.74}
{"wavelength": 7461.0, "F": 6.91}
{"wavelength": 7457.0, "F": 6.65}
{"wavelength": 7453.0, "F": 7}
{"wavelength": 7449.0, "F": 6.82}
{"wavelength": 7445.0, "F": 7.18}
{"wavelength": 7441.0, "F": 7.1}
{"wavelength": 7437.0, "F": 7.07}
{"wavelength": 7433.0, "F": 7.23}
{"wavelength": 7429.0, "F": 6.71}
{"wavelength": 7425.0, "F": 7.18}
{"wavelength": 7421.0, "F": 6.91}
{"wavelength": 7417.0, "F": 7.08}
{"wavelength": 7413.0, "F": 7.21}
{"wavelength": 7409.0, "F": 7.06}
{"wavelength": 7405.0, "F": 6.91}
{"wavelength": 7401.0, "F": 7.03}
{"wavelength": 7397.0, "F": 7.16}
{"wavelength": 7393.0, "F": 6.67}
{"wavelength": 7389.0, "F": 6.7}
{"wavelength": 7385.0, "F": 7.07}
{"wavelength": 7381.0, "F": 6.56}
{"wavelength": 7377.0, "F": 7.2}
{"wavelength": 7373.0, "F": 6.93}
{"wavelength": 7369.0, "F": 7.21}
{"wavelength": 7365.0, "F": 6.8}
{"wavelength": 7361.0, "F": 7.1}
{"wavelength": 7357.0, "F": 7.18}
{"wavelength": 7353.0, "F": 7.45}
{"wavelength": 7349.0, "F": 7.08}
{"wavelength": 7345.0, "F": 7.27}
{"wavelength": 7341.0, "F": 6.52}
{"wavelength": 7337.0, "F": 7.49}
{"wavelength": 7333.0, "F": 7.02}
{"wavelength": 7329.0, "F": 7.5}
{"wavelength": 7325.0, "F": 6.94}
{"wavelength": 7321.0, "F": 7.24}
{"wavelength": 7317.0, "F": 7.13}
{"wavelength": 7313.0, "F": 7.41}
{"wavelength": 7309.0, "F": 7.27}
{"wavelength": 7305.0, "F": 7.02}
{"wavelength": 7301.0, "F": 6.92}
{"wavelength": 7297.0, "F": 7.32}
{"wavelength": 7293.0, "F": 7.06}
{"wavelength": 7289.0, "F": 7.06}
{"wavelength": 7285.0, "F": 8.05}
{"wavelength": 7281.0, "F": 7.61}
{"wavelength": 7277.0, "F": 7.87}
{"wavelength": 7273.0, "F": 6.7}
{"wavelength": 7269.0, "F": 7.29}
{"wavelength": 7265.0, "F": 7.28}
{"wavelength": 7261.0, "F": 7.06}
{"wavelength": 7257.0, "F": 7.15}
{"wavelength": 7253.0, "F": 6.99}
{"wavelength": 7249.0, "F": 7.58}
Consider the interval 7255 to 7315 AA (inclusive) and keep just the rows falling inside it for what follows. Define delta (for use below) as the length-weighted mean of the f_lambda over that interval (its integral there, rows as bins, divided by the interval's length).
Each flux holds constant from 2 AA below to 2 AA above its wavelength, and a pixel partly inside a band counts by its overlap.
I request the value 7.27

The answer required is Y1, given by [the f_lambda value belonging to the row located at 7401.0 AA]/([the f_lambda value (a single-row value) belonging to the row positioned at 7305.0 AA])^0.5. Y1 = 2.65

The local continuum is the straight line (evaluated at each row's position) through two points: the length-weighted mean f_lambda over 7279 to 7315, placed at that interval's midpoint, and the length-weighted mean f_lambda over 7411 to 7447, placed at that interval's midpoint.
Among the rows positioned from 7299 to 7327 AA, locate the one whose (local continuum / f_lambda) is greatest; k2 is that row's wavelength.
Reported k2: 7301.0 AA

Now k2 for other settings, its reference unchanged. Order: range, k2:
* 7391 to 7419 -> 7393.0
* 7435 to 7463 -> 7457.0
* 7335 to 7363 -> 7341.0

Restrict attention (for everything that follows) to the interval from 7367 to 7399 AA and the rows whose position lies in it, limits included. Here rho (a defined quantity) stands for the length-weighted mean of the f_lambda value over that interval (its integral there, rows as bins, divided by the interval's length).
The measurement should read 6.94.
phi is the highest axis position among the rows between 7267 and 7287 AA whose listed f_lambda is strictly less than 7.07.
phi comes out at 7273.0 AA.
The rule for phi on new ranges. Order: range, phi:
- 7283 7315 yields 7305.0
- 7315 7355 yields 7341.0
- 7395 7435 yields 7429.0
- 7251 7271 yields 7261.0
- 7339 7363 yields 7341.0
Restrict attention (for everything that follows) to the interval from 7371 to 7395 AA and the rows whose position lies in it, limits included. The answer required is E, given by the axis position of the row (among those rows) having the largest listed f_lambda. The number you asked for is 7377.0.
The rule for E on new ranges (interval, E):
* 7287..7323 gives 7313.0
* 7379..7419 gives 7413.0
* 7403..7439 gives 7433.0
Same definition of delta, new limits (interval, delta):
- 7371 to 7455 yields 6.99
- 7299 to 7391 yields 7.09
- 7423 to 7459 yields 6.99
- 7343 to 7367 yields 7.15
